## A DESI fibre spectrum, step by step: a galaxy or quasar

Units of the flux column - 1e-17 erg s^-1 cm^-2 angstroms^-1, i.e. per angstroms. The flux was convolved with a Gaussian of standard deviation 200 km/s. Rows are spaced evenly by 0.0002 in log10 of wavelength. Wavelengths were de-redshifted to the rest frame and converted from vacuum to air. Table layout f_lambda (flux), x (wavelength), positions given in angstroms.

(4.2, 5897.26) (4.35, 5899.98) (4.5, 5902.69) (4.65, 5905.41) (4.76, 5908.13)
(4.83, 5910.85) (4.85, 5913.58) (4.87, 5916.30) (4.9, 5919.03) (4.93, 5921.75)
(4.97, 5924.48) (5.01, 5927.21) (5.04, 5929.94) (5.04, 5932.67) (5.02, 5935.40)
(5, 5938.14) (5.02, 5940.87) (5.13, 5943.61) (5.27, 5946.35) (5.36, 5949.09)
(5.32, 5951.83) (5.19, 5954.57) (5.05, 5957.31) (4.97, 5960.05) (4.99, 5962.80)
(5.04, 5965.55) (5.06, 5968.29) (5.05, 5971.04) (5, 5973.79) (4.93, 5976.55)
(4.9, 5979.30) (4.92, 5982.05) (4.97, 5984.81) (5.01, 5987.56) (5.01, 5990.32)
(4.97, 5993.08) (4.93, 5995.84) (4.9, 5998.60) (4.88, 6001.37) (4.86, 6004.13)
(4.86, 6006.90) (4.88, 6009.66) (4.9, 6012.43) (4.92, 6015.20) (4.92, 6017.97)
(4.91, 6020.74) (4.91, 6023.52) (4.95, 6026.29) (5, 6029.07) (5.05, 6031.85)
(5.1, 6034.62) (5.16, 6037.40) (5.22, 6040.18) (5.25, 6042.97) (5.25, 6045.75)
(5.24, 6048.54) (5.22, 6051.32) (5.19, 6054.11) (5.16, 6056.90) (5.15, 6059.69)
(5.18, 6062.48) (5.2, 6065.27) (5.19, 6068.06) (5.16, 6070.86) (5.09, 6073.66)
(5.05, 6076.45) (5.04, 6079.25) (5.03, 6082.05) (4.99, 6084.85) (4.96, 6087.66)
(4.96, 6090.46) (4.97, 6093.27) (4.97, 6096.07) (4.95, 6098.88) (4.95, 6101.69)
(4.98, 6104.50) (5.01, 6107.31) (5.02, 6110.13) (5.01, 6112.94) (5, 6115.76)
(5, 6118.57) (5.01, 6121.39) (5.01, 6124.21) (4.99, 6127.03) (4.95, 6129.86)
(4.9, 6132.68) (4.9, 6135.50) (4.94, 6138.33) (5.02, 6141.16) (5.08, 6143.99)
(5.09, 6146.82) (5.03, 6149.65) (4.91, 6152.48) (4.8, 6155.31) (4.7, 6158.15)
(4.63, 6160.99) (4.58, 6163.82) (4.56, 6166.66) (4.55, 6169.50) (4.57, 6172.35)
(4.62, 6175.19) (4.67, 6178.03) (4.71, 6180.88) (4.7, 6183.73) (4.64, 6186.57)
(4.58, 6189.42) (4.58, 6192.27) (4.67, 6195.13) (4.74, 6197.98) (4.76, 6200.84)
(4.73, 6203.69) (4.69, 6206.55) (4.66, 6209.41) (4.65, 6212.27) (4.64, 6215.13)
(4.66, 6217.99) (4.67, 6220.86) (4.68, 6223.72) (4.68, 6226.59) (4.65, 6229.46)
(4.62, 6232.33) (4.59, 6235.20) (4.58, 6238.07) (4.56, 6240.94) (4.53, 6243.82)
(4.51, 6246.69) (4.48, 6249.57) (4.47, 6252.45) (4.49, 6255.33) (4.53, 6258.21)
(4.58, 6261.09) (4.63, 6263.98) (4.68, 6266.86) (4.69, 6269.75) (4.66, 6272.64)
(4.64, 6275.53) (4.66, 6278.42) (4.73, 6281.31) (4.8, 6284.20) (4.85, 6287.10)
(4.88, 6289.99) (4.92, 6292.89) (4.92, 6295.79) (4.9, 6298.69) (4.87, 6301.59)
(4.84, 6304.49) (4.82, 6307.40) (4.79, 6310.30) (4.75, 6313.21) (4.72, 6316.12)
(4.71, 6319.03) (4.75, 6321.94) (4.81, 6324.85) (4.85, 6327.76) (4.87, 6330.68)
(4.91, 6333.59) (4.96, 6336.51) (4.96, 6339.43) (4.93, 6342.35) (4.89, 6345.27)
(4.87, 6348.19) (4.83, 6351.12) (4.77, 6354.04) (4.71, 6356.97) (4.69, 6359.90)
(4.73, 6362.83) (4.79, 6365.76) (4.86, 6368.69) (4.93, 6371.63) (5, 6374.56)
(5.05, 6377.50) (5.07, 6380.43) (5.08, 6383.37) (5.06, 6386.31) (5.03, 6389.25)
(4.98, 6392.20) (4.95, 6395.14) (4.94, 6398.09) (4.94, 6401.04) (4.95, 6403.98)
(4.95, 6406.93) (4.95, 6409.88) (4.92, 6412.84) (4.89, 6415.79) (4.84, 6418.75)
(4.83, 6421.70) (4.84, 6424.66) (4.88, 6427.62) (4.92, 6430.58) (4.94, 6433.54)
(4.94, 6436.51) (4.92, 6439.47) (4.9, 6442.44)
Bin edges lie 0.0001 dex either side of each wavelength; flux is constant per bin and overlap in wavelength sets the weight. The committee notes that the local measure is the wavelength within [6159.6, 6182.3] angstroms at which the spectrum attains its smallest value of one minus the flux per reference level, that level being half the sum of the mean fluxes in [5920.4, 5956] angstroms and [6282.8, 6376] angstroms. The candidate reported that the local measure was 6180.88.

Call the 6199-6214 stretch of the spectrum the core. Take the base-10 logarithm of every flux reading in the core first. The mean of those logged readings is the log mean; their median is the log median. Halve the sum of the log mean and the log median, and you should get 0.6715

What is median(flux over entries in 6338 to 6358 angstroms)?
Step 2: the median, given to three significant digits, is 4.87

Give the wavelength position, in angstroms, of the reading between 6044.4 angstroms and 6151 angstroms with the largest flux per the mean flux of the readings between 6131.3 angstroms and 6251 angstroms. 6045.75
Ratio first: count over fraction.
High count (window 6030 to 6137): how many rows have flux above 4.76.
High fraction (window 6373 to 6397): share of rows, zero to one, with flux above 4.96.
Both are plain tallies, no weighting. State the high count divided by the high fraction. 43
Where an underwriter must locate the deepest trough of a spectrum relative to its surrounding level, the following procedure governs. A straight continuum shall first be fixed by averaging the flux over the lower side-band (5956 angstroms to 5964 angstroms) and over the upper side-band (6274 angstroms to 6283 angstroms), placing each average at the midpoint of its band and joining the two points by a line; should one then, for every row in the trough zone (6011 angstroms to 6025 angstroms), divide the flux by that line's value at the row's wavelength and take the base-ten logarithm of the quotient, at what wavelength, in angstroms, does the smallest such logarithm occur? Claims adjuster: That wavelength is 6012.43 angstroms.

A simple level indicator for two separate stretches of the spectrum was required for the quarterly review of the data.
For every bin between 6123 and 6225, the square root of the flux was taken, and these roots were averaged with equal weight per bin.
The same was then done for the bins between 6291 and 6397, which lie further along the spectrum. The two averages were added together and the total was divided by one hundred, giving 0.0439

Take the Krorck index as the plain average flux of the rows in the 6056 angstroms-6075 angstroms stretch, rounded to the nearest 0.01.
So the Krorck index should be 5.16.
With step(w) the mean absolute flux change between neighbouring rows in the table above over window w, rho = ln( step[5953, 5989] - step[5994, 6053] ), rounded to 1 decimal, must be -3.8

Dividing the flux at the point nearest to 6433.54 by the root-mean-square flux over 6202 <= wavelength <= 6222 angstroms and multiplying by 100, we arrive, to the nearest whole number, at 106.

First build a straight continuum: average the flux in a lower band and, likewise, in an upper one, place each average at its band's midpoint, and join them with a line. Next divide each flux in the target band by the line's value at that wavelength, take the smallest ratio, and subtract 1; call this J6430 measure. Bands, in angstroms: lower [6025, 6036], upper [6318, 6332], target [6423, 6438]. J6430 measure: 0.025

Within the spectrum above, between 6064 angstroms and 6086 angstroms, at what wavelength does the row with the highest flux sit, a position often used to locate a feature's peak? 6065.27 angstroms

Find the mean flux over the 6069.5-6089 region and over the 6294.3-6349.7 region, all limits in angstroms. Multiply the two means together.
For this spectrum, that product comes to 24.5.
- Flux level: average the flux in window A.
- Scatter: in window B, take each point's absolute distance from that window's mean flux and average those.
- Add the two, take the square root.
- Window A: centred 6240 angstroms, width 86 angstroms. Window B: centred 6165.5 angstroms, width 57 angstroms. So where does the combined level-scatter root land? 2.19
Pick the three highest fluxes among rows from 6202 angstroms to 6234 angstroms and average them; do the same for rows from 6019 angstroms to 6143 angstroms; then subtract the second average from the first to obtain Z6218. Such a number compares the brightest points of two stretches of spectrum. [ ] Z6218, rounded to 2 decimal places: -0.55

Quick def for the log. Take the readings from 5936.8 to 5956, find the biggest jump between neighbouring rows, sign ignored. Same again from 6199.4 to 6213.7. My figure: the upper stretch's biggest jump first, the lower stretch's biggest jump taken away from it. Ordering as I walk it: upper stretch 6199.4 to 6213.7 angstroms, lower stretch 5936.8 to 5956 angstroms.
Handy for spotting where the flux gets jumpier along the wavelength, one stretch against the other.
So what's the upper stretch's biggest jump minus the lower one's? -0.10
